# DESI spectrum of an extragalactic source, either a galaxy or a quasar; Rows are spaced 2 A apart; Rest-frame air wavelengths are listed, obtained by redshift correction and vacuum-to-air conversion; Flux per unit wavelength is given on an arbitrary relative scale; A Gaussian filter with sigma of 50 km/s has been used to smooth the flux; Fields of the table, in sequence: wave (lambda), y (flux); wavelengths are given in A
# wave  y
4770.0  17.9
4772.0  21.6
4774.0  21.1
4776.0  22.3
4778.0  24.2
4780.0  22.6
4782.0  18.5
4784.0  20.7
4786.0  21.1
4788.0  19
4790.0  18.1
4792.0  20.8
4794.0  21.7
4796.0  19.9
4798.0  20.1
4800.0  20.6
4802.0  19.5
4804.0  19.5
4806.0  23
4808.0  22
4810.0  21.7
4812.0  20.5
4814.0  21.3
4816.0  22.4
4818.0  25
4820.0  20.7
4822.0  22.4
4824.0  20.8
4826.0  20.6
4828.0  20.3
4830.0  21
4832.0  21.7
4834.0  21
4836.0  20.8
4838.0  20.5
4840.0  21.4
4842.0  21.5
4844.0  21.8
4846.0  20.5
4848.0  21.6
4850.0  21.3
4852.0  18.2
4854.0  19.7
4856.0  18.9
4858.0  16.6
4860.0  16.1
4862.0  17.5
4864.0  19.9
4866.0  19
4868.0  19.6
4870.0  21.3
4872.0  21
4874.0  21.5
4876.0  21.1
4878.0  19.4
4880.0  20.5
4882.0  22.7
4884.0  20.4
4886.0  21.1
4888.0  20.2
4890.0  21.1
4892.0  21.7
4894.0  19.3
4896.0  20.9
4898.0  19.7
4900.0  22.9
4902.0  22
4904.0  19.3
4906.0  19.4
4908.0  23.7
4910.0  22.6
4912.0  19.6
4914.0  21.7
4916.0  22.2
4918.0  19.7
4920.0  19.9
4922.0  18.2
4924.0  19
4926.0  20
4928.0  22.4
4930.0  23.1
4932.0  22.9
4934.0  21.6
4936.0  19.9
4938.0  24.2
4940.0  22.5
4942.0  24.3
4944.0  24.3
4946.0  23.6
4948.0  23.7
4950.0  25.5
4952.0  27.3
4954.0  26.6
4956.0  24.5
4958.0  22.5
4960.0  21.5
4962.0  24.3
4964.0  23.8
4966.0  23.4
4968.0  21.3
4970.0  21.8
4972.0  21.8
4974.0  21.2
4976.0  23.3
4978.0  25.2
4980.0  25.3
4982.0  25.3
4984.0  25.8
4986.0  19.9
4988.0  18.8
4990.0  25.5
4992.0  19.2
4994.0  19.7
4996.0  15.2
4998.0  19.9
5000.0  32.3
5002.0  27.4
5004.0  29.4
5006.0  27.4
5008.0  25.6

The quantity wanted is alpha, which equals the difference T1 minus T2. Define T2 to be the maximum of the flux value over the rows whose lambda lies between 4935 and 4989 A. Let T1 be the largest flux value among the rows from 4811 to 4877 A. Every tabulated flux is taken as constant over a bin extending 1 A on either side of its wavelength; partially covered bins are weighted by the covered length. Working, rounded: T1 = 25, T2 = 27.3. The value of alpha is -2.3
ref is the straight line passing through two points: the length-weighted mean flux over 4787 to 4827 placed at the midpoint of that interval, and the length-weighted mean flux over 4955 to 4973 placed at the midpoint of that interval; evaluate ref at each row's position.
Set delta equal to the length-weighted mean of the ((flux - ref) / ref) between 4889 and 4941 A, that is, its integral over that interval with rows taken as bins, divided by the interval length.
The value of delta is -0.05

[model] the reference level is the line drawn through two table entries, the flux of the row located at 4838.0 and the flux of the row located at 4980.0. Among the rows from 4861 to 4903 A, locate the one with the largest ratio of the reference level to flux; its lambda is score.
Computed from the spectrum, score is 4862.0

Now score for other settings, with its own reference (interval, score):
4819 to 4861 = 4860.0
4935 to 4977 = 4936.0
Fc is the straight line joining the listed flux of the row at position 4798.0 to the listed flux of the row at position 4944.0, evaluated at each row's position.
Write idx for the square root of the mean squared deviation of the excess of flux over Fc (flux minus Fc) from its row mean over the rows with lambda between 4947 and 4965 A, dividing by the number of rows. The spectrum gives 1.8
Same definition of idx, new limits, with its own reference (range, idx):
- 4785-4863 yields 2.0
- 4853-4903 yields 1.4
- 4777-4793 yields 2.0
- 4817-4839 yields 1.4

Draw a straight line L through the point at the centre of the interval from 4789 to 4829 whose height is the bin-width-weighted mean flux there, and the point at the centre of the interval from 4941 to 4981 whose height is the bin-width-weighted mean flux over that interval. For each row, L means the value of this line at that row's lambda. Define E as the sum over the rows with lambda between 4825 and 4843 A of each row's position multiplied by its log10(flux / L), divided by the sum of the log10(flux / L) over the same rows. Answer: 4832.7 A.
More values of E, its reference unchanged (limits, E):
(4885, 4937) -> 4912.4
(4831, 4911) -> 4872.2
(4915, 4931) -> 4922.1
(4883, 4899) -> 4891.7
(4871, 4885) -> 4878.2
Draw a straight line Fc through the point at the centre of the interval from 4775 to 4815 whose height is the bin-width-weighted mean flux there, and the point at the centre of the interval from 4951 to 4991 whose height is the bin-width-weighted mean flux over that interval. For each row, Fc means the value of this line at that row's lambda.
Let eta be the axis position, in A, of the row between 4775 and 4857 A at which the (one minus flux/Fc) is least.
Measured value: 4818.0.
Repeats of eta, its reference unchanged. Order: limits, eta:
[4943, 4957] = 4952.0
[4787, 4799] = 4794.0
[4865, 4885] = 4882.0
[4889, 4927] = 4908.0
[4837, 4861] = 4844.0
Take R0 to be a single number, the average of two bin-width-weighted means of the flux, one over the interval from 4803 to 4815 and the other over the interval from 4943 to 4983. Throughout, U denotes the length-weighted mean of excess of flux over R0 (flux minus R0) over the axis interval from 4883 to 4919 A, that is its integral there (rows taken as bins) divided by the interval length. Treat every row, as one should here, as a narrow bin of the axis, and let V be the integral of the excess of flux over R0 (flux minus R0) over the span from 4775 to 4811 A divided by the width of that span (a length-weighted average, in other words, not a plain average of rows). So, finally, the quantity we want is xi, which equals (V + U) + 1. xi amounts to -2.3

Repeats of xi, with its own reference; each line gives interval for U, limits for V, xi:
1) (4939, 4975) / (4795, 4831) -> 0.6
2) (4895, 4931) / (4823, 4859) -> -2.8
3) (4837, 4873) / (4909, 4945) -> -2.8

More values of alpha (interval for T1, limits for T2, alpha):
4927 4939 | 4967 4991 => -1.6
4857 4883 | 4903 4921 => -1.0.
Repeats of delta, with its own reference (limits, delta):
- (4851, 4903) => -0.08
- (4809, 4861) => -0.03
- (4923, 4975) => 0.02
